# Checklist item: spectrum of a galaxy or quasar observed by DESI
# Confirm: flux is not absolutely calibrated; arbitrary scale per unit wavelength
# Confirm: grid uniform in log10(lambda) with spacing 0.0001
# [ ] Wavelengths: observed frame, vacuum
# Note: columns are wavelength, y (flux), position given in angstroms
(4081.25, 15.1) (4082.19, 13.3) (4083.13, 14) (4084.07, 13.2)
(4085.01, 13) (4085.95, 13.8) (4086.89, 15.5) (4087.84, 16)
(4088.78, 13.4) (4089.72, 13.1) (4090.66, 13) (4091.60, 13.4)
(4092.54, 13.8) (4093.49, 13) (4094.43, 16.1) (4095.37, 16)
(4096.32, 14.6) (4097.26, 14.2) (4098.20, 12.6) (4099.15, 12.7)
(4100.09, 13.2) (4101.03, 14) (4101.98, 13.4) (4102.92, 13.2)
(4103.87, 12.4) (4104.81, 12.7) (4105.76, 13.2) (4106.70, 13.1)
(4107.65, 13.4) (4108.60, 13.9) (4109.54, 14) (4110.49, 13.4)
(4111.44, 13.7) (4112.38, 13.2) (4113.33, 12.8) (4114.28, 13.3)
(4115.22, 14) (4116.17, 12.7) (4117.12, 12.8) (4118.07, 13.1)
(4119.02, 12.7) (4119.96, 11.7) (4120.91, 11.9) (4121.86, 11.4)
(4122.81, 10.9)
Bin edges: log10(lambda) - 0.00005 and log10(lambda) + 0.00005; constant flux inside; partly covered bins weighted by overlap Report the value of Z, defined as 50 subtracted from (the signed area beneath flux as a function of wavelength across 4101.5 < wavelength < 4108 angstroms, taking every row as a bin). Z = 35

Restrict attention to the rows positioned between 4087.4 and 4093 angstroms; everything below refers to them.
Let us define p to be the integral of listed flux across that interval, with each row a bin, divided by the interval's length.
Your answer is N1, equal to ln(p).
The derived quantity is 2.62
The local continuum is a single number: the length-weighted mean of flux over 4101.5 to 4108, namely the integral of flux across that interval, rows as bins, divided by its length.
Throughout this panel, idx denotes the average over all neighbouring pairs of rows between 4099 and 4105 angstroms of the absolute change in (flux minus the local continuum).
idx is 0.53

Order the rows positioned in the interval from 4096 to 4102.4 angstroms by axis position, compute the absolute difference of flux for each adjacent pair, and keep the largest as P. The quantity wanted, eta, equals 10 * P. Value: 16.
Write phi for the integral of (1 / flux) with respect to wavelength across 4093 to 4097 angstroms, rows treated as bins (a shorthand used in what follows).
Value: 0.27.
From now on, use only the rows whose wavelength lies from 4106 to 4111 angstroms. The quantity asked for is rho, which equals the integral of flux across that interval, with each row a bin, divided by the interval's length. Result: 13.5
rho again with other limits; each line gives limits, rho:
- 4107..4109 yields 13.5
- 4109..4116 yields 13.5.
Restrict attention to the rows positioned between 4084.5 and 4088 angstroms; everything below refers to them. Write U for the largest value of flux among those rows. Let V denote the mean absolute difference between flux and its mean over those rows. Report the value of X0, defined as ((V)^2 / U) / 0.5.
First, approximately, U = 16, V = 1.2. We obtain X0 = 0.17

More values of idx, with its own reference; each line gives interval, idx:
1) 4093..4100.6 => 1.03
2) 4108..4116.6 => 0.55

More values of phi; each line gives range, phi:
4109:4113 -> 0.30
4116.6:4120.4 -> 0.30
